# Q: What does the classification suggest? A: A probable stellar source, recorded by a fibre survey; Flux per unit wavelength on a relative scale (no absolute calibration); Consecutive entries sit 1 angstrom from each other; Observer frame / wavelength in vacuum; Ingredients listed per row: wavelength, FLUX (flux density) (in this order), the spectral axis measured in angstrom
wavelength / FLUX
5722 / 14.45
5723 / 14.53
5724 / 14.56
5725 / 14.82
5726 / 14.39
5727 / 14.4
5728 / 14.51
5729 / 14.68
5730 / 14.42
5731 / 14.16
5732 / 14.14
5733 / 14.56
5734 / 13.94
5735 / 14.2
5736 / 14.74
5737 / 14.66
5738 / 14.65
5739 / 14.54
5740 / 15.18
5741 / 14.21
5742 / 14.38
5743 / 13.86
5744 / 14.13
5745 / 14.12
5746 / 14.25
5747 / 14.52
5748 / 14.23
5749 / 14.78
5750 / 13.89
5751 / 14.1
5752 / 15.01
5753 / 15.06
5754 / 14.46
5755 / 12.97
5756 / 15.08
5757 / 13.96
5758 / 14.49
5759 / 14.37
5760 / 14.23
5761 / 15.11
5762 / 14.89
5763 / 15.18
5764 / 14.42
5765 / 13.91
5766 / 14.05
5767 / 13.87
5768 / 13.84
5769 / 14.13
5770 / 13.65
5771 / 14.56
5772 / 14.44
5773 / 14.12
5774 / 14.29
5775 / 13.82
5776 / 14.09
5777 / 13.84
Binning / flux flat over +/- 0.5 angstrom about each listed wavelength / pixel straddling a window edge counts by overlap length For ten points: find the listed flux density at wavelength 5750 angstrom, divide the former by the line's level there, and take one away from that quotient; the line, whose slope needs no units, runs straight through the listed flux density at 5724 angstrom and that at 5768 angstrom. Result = -0.017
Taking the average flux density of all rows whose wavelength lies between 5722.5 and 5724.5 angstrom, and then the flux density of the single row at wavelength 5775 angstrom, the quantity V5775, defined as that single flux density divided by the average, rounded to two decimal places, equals 0.95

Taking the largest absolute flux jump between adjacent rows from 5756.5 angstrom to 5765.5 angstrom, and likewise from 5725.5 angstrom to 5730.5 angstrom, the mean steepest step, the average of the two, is 0.57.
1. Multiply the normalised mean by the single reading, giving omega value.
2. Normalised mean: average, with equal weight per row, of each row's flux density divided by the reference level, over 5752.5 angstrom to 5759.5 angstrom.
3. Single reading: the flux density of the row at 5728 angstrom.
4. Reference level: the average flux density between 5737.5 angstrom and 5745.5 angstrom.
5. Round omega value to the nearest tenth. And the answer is 14.5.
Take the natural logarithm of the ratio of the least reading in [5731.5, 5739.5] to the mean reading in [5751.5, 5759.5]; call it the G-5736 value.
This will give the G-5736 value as -0.034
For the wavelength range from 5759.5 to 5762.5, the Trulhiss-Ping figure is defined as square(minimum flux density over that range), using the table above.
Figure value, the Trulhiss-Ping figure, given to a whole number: 202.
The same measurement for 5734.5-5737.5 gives 202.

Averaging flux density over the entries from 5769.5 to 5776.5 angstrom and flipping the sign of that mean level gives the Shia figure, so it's -14.1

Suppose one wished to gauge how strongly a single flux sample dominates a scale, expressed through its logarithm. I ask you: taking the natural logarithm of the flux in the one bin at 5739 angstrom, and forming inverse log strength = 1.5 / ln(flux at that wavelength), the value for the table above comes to 0.560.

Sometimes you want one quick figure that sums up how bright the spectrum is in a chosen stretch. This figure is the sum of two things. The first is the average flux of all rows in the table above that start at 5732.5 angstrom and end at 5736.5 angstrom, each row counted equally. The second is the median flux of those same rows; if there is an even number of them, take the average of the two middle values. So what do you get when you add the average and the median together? 28.7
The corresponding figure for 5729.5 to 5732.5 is 28.4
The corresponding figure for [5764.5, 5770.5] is 27.8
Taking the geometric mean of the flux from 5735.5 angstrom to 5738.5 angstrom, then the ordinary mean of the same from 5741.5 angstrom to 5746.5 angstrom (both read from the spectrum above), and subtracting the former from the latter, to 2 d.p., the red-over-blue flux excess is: -0.54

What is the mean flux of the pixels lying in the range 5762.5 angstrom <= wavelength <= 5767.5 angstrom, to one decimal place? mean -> 14.3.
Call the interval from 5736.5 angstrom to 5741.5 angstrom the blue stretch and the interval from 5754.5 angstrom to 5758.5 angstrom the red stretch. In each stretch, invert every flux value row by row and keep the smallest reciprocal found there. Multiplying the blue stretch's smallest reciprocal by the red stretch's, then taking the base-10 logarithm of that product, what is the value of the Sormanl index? -2.36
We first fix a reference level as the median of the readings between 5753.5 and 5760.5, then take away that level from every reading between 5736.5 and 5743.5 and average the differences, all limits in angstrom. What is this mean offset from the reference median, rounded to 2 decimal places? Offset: 0.13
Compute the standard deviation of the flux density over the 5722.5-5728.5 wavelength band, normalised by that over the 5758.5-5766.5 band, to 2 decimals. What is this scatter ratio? 0.32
